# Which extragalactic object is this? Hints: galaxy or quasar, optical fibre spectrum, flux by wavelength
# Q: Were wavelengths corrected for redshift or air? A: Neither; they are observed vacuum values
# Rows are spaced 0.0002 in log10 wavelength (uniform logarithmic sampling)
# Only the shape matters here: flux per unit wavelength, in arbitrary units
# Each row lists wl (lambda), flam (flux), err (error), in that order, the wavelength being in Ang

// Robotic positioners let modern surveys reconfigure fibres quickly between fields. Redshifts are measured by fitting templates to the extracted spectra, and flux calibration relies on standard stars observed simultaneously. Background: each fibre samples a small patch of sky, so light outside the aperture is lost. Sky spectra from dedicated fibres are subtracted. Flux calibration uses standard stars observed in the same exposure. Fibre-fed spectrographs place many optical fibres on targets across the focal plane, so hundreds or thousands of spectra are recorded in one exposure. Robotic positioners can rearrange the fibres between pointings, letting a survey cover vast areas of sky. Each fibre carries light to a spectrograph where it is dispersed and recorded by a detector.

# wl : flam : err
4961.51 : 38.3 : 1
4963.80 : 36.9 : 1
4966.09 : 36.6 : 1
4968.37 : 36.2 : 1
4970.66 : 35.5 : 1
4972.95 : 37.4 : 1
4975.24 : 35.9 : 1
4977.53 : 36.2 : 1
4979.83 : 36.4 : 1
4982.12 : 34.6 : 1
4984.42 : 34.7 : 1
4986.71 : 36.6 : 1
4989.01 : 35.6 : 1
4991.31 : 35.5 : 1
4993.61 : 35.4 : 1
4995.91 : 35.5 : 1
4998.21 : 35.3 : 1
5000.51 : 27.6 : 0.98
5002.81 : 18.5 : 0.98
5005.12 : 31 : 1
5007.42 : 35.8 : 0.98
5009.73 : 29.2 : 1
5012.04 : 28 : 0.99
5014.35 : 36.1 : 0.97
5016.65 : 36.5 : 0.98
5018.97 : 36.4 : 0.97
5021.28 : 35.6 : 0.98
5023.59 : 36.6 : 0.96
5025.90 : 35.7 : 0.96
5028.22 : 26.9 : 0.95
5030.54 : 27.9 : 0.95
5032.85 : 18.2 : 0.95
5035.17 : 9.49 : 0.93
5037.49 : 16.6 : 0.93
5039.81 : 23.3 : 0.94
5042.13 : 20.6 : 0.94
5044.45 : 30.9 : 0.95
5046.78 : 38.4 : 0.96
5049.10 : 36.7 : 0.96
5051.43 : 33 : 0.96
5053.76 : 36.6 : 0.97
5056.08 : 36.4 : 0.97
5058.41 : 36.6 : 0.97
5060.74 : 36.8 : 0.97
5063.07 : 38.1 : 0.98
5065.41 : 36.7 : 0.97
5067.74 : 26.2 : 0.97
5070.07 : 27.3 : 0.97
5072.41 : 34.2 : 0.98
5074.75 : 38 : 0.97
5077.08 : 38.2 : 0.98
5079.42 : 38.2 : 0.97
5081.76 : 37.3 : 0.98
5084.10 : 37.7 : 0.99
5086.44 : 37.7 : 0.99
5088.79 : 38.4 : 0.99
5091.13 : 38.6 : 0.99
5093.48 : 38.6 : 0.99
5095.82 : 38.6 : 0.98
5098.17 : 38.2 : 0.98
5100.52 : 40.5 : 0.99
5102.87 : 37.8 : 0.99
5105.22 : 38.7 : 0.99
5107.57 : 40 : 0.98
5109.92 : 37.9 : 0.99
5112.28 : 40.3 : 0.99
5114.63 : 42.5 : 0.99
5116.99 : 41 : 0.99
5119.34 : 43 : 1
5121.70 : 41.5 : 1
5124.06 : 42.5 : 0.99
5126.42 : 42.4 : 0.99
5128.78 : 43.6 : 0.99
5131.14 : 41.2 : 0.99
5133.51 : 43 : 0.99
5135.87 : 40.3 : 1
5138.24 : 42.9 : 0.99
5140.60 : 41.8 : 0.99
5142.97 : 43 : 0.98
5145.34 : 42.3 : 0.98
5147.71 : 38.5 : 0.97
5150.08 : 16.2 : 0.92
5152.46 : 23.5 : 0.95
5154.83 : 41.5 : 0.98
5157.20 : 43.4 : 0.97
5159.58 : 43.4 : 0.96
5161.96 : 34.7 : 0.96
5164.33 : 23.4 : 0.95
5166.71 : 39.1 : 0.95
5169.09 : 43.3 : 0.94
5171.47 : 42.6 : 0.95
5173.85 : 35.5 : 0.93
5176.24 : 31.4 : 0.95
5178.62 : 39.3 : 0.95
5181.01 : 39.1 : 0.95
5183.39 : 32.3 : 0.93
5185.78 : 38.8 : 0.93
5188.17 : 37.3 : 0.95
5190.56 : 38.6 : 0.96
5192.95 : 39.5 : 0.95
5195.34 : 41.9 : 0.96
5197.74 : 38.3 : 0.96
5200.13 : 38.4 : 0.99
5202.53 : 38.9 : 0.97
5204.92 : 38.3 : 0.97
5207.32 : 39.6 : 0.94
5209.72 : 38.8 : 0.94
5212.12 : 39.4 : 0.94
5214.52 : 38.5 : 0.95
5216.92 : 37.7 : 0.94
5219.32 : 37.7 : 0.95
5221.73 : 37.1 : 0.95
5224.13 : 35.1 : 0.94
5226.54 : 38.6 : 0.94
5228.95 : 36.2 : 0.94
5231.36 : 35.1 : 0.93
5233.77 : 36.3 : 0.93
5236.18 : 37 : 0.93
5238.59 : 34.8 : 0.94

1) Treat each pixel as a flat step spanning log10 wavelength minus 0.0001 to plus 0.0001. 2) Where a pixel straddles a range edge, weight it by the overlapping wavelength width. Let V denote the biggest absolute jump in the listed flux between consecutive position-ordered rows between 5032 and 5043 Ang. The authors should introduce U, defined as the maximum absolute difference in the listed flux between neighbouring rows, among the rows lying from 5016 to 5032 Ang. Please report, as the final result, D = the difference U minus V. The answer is 0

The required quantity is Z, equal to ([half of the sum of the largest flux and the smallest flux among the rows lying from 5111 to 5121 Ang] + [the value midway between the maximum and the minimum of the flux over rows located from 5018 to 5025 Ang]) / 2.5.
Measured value 31.1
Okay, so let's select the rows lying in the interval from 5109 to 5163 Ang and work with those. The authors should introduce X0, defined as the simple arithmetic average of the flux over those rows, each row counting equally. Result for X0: 39.6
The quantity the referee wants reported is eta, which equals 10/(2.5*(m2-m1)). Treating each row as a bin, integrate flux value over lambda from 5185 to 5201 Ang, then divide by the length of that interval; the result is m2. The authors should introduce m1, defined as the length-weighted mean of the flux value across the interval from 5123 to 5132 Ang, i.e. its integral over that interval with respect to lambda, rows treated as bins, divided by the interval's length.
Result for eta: -1.1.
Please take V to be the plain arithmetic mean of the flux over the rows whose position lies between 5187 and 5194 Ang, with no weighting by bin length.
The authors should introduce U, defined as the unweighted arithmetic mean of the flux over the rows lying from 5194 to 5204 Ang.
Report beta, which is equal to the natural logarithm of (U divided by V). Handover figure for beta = 0.02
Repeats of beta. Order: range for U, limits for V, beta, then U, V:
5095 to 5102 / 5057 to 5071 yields 0.15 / 39.1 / 34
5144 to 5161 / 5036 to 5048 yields 0.31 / 35.5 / 26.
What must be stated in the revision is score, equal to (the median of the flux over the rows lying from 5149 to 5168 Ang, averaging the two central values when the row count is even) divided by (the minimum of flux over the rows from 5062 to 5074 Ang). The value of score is 1.41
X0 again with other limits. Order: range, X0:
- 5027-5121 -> 34.3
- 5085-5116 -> 39.1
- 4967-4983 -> 36.0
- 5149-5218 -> 37.0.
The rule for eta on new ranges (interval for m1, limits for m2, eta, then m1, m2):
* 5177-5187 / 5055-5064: -23.0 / 37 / 37.0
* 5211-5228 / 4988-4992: -1.9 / 38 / 35.5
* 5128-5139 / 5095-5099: -1.1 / 42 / 38.4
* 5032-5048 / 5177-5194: 0.3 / 23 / 37.7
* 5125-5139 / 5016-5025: -0.7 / 42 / 36.2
